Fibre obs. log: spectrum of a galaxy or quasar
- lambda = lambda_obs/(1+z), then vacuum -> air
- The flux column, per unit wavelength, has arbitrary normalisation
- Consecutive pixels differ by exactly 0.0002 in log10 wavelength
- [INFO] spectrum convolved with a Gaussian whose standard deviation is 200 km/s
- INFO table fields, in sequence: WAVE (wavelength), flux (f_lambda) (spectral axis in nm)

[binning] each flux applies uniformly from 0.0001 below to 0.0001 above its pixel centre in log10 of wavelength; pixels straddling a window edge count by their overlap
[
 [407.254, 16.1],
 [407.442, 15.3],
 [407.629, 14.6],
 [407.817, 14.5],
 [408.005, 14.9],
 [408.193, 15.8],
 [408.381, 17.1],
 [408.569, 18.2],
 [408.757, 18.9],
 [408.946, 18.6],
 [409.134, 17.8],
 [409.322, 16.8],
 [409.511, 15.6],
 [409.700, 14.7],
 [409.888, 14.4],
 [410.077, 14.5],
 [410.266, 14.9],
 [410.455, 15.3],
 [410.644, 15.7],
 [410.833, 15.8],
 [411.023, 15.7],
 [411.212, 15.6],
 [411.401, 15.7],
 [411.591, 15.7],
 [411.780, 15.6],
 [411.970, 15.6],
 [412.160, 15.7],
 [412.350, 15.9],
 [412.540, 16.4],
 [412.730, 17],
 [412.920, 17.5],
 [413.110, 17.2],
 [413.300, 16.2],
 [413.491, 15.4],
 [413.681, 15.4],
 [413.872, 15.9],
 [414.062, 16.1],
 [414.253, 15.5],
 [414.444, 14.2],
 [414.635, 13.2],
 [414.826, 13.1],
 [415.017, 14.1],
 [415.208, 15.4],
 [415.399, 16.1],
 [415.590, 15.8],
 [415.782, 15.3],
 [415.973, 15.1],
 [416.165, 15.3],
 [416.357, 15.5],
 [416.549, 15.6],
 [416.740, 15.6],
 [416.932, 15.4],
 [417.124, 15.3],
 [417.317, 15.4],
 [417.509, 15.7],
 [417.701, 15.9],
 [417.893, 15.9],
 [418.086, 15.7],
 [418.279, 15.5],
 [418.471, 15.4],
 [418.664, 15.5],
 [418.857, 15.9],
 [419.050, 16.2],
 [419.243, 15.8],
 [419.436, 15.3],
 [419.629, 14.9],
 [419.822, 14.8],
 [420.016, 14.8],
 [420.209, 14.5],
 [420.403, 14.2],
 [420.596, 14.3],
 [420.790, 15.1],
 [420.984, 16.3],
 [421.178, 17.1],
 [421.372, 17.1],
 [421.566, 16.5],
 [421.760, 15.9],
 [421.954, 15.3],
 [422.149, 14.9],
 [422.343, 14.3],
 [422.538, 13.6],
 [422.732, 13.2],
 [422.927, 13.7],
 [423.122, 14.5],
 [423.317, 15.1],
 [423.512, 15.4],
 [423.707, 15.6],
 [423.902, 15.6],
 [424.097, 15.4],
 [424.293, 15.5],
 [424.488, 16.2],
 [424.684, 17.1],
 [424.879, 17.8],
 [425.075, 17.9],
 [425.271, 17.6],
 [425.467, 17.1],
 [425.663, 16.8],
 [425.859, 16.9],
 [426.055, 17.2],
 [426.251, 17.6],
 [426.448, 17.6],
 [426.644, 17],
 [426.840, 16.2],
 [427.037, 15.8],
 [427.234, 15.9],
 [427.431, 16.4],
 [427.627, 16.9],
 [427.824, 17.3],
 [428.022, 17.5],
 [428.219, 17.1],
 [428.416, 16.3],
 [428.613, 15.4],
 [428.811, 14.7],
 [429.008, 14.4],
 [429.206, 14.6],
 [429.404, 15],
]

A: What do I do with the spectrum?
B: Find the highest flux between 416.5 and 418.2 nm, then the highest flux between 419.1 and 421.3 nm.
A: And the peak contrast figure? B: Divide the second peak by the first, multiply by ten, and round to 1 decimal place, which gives 10.8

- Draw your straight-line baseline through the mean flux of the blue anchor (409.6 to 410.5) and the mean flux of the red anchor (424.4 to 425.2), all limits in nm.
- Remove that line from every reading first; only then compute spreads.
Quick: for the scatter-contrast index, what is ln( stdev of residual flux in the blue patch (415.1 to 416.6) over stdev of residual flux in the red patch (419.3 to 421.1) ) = -0.6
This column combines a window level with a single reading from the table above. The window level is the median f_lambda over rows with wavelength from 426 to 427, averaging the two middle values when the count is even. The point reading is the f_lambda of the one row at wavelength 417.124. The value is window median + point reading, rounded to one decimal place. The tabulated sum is 32.5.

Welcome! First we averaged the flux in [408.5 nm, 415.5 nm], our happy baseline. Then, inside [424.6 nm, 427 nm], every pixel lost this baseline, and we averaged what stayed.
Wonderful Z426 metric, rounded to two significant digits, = 1.4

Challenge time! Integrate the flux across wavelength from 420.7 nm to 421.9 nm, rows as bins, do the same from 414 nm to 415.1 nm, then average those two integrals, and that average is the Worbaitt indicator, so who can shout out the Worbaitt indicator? 17.7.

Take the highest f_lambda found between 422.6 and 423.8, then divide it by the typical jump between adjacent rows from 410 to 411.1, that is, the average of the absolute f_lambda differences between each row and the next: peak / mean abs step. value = 56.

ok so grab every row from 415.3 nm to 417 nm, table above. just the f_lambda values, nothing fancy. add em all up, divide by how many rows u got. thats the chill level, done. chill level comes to 15.5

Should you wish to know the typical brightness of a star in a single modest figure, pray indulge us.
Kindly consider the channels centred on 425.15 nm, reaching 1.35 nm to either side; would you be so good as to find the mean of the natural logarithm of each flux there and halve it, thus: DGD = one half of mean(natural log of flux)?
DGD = 1.412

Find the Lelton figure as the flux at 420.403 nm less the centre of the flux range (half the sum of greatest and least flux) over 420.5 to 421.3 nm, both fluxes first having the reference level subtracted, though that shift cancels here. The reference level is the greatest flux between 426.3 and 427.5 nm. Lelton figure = -1.5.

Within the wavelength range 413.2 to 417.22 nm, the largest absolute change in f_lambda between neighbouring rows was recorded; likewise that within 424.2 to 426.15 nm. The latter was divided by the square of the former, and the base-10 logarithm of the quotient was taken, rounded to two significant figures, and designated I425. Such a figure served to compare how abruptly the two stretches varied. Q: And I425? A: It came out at -0.27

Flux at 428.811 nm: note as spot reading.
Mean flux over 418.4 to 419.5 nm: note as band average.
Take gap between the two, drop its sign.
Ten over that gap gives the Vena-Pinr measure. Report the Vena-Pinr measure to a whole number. 10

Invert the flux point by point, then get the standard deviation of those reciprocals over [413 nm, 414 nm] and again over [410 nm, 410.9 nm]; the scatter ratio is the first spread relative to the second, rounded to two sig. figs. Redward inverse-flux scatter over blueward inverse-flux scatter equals 1.2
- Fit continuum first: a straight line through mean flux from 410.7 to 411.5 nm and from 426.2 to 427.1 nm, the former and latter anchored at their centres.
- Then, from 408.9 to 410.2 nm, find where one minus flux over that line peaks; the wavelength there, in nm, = 409.888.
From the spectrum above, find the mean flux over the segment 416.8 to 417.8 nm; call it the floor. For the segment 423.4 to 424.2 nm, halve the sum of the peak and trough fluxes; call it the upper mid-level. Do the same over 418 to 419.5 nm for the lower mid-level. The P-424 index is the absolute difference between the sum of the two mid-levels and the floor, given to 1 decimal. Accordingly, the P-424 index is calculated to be 15.7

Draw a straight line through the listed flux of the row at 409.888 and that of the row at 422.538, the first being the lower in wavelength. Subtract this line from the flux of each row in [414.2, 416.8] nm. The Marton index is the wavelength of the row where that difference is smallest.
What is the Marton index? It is 414.826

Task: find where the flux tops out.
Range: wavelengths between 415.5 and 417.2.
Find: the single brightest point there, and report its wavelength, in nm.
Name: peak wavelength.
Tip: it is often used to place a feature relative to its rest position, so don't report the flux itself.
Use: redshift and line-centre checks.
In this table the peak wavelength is 415.590 nm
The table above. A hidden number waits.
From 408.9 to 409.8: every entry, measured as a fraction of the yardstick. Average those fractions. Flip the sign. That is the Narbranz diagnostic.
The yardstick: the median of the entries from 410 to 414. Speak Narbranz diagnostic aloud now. -1.06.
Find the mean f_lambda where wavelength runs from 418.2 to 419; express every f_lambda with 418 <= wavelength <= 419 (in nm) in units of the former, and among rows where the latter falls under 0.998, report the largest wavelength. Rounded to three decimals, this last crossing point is 418.664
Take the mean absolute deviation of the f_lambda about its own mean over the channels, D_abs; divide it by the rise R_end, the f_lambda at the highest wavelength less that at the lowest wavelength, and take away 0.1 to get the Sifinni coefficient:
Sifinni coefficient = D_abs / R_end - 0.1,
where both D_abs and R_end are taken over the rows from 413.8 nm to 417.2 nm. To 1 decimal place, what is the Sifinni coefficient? -1.2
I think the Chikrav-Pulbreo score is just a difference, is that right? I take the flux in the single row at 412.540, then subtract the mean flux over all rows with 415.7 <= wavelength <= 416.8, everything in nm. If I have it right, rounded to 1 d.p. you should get 1.0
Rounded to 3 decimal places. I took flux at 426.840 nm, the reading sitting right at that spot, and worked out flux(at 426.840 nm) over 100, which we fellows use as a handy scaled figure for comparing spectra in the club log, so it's 0.162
